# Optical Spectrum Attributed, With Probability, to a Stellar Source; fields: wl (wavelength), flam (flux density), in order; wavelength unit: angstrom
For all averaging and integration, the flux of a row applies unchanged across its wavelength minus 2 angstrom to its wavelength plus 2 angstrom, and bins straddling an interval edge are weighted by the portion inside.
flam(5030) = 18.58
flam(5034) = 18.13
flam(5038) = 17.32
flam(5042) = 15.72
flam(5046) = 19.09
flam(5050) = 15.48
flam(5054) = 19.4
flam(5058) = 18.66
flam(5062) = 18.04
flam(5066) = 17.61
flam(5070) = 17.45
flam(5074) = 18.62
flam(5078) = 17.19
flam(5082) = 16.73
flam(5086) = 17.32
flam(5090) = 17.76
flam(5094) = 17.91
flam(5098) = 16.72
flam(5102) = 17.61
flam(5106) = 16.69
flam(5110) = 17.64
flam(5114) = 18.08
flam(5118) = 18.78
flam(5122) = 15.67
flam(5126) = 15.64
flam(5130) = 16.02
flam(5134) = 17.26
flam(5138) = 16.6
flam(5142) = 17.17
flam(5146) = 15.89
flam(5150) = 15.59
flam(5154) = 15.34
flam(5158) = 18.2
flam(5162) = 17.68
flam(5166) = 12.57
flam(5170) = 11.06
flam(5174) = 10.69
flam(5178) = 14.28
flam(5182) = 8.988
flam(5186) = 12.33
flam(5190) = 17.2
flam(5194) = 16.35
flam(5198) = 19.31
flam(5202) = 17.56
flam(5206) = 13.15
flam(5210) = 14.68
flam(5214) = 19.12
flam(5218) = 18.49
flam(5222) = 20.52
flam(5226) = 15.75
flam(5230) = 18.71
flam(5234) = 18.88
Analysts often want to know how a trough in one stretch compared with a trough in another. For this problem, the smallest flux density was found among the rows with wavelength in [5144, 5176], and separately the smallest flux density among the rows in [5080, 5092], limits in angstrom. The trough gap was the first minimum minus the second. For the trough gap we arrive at -6.0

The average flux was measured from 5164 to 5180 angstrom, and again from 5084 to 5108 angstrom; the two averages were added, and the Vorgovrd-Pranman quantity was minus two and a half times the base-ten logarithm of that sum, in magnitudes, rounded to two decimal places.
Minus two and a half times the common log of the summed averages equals -3.67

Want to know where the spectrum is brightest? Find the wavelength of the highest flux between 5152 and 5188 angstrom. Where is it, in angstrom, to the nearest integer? 5158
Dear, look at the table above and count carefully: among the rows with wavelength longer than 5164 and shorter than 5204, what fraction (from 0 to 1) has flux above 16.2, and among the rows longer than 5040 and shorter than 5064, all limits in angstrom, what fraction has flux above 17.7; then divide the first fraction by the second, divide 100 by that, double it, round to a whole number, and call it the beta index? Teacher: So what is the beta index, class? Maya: 333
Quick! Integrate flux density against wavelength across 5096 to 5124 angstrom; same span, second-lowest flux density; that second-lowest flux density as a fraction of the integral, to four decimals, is 0.0344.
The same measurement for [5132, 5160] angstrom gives 0.0336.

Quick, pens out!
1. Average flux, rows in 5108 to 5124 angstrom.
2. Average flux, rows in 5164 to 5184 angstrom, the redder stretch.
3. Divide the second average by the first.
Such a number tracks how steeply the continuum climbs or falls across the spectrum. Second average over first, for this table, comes 0.66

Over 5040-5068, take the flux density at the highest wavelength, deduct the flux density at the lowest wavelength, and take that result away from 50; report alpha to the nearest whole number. 48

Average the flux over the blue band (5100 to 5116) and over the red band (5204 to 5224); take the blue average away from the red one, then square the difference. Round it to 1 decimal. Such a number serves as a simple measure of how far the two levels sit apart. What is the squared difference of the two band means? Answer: 0.1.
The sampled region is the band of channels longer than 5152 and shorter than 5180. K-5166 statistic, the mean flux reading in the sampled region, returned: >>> 14.3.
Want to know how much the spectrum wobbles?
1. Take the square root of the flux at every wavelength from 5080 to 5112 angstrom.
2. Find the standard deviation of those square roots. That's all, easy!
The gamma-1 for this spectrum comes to 0.06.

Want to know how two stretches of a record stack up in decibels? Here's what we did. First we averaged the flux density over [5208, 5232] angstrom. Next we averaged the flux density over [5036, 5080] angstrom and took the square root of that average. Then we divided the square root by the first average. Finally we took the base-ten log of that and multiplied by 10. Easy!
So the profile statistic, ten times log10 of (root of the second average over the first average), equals -6.28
